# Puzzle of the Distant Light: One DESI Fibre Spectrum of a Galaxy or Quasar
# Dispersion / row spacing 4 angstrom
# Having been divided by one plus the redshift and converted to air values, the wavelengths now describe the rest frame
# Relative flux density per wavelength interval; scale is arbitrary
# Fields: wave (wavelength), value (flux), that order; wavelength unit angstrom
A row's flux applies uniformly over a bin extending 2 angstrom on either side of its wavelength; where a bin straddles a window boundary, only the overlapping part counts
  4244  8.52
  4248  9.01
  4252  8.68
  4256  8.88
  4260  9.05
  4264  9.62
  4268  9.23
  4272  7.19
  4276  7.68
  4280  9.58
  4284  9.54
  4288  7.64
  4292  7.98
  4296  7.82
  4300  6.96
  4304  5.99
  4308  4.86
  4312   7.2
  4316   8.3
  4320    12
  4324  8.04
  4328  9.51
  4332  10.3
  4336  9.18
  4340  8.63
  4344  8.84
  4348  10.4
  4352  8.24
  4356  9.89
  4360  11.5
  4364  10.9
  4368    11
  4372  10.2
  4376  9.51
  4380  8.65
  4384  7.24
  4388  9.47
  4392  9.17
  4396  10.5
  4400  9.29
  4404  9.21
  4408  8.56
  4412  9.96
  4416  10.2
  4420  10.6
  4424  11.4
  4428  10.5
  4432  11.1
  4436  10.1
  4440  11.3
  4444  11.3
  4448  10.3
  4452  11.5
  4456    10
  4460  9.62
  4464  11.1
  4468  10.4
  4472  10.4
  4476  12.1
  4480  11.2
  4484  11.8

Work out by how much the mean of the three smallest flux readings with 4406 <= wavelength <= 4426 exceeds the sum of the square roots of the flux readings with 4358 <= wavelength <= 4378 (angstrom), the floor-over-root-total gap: -6.7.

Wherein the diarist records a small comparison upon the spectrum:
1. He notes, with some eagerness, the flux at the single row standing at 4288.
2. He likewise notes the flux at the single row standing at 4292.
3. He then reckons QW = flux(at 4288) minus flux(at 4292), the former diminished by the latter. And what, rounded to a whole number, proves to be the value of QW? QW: 0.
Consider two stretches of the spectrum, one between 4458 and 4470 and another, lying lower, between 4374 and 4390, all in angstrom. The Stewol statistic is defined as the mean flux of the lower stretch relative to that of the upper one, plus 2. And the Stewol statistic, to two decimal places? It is 2.84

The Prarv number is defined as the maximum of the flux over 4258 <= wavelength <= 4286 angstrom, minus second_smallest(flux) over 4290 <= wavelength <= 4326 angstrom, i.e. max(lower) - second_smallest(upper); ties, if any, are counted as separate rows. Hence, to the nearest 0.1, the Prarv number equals 3.6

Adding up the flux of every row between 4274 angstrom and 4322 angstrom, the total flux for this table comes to 96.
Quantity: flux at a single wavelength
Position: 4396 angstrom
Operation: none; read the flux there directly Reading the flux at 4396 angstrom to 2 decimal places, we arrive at 10.50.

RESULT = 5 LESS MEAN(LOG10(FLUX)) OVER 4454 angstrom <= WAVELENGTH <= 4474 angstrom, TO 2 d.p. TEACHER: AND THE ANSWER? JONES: 3.99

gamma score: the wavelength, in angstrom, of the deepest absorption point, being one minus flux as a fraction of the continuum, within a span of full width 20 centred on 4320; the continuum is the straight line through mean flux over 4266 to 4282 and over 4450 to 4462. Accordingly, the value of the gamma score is 4312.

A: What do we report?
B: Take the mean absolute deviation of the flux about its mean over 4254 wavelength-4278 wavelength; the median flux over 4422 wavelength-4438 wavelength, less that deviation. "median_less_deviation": 10.0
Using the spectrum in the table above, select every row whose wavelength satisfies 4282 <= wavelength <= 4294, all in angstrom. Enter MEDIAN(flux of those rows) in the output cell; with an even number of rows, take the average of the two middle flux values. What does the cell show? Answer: 8.0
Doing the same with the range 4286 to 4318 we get 7.4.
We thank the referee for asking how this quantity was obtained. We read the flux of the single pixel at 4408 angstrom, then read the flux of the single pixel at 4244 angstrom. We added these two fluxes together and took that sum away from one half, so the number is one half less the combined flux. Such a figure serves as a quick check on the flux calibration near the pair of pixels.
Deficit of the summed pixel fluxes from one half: -16.6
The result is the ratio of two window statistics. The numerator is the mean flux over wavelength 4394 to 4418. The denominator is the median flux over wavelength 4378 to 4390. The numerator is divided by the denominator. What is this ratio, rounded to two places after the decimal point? 1.11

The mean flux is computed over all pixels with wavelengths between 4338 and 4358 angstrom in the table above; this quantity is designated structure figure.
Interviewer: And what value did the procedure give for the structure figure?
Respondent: 9.2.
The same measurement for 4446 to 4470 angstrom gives 10.5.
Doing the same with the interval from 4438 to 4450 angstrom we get 11.0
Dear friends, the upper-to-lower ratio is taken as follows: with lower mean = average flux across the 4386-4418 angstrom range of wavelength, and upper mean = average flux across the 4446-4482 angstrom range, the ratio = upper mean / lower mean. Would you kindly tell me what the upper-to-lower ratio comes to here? 1.12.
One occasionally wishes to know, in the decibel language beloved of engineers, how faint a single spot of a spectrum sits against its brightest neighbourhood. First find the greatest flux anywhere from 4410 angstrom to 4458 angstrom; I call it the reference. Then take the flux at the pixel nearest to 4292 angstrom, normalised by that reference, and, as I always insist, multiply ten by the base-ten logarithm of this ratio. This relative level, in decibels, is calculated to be -1.59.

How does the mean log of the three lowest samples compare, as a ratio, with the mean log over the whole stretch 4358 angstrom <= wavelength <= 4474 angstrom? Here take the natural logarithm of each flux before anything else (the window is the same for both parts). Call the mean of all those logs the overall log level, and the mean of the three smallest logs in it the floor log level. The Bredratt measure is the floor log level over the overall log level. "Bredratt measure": 0.91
